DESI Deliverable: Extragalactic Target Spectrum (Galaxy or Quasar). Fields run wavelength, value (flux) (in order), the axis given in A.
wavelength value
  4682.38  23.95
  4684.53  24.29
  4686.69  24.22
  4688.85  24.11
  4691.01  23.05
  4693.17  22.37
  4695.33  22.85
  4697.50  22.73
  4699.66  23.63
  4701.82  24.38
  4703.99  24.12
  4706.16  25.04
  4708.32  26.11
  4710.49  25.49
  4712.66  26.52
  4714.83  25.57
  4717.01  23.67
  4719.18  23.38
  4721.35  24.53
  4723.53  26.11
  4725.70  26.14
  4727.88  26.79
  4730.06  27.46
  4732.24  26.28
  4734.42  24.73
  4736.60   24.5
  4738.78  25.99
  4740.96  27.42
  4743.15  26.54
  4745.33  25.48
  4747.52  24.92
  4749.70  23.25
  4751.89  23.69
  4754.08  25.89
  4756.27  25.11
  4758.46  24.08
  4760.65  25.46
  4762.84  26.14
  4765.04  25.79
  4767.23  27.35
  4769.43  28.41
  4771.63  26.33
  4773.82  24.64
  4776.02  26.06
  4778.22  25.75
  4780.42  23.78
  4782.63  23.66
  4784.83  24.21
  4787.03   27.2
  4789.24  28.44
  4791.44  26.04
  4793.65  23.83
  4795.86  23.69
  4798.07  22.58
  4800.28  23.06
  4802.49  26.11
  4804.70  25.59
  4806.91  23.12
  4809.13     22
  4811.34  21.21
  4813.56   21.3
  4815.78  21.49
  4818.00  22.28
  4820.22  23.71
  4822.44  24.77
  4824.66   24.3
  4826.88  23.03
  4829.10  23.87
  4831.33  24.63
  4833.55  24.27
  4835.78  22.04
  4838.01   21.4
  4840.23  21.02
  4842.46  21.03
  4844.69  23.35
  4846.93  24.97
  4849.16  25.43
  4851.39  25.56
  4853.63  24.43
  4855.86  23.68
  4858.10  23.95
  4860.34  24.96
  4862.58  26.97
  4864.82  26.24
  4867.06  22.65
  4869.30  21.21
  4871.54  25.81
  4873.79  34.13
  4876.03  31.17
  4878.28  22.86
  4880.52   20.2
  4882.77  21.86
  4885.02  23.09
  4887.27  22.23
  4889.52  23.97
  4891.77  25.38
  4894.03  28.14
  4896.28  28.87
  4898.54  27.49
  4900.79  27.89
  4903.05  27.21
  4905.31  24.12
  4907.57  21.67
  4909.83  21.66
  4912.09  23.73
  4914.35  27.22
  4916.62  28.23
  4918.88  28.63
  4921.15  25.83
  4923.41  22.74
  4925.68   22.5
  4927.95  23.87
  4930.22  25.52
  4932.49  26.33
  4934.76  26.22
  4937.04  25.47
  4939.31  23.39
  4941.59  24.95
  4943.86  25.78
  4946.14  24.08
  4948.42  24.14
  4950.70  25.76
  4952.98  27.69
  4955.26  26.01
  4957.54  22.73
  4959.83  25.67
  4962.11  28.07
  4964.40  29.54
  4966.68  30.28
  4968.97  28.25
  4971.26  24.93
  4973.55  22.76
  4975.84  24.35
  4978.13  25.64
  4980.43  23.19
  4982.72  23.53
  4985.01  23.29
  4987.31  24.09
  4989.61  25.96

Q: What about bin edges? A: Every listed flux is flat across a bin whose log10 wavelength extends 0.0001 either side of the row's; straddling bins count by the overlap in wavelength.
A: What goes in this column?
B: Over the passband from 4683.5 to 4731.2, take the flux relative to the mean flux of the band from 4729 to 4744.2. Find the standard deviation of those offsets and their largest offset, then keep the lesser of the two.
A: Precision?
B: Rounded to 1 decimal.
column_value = 1.3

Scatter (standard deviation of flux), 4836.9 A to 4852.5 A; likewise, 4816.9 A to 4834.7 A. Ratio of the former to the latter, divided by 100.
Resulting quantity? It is 0.025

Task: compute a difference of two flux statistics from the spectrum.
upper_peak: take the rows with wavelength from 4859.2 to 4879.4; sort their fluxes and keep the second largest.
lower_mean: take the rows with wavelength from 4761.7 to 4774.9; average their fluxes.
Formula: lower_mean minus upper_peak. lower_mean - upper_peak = -4.7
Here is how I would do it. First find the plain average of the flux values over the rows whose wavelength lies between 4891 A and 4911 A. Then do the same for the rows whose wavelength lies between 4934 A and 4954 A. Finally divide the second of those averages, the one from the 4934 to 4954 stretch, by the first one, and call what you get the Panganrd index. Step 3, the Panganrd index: 0.98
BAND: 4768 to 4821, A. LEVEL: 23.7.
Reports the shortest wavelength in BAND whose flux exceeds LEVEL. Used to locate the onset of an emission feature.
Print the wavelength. 4769.43 A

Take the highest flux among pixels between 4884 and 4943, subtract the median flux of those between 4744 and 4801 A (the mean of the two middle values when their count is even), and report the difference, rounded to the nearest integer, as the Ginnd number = 4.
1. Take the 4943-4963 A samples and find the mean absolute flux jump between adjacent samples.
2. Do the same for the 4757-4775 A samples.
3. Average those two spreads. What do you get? 1.60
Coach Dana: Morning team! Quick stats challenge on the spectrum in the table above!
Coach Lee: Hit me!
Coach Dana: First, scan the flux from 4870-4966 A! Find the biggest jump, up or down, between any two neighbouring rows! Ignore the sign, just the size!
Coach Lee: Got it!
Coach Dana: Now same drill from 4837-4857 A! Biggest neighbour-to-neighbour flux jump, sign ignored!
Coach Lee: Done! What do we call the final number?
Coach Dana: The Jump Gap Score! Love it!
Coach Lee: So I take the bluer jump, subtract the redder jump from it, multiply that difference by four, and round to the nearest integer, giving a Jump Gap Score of -24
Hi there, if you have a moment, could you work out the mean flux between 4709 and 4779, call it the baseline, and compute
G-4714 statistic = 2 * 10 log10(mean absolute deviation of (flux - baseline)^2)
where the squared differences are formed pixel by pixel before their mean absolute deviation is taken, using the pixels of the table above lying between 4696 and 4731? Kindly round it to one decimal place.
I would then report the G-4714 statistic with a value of 5.1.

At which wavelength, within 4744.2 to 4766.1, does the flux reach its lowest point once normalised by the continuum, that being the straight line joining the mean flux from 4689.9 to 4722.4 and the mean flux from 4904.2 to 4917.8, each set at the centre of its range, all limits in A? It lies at 4749.70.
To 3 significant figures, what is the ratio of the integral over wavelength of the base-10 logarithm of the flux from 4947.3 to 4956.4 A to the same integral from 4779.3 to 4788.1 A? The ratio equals 1.05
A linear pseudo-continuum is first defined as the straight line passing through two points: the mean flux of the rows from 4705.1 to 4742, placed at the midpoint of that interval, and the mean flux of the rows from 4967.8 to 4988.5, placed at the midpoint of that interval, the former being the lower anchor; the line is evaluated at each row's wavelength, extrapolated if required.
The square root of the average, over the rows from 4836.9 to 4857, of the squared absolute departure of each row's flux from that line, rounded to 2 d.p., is 2.41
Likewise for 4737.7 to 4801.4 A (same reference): 1.53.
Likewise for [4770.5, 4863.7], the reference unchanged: 2.10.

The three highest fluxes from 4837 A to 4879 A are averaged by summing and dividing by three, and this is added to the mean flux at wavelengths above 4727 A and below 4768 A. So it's 56.4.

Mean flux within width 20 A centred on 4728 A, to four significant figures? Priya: 25.55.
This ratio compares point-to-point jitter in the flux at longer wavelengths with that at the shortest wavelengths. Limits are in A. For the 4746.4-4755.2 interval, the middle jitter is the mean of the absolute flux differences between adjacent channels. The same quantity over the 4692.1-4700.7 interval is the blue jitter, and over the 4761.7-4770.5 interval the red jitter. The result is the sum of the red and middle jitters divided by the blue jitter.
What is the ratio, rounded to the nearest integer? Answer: 5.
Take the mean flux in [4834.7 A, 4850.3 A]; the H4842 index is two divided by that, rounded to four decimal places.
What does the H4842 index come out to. 0.0879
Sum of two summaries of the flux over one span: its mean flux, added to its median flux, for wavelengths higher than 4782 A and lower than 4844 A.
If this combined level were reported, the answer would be 47.2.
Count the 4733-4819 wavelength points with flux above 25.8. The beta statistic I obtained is 13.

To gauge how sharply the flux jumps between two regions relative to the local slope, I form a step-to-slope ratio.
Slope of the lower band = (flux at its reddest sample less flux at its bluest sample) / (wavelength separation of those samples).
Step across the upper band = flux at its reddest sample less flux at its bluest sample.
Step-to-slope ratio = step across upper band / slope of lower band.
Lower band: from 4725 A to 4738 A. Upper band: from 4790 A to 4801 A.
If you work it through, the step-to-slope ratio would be 20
